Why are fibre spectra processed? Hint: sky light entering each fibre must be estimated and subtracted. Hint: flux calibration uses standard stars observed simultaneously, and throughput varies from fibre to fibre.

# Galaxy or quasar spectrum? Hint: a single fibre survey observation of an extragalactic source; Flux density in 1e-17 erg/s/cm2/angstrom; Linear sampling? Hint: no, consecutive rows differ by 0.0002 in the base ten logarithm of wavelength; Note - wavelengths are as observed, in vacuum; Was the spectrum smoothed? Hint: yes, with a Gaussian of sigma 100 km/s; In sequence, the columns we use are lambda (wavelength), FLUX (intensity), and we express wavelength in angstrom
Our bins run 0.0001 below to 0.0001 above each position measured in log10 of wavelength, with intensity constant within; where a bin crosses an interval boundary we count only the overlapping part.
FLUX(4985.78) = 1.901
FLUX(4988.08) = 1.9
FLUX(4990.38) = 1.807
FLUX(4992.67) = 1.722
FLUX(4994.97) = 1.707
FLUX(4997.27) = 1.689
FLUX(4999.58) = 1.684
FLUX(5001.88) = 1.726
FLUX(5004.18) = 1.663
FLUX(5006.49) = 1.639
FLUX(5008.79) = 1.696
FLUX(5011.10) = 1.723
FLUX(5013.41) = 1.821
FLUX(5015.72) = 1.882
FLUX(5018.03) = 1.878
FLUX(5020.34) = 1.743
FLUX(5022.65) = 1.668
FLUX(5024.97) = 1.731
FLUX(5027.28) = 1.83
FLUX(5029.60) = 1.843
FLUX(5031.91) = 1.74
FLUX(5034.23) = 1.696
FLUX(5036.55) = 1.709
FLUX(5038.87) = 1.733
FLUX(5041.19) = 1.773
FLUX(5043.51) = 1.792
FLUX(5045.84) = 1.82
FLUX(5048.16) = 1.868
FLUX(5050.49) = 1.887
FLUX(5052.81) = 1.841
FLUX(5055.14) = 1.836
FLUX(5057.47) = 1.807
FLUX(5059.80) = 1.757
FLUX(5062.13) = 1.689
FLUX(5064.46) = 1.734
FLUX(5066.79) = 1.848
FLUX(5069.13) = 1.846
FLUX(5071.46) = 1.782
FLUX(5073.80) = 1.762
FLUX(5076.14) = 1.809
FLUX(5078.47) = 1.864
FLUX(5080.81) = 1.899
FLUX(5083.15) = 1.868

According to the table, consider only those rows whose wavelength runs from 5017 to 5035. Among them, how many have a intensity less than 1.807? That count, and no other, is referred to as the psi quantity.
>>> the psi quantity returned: 5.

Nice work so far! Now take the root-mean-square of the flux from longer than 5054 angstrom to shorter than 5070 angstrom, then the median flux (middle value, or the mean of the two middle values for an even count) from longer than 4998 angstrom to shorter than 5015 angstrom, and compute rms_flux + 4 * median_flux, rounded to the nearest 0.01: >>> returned 8.57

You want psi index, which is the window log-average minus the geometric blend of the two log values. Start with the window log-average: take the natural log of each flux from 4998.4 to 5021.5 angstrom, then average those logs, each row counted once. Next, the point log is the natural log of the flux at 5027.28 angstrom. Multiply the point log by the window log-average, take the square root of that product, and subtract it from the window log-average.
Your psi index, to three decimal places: -0.024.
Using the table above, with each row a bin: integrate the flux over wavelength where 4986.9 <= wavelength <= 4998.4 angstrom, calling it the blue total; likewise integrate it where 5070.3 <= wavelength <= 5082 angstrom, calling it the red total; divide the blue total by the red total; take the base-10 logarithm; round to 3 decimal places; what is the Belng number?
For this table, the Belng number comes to -0.021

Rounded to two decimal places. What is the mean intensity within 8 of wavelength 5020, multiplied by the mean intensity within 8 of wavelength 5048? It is 3.28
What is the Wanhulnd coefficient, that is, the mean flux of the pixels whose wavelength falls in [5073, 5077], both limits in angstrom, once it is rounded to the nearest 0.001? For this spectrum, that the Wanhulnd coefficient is 1.785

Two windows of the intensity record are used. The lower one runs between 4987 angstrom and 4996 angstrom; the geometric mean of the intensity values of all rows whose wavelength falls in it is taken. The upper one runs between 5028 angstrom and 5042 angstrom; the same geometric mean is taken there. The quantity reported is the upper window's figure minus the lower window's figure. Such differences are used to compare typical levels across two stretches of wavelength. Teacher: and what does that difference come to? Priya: -0.03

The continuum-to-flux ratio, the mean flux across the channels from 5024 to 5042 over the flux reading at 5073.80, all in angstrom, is 1.00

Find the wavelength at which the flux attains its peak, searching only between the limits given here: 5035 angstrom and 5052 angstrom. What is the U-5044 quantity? 5050.49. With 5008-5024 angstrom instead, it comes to 5015.72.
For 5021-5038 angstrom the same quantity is 5029.60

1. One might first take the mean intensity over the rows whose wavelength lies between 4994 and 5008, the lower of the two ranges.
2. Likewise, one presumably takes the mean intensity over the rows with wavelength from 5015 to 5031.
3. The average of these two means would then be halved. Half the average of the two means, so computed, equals 0.870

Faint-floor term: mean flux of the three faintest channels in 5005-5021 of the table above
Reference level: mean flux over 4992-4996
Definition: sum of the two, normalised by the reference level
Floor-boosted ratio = 1.98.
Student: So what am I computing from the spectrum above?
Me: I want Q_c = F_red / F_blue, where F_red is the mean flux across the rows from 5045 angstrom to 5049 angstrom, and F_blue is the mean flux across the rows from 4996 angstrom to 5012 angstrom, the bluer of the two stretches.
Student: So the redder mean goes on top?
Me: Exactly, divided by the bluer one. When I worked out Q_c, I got 1.09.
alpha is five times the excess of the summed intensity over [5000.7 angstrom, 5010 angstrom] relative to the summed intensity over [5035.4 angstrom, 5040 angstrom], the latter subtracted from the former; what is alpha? 16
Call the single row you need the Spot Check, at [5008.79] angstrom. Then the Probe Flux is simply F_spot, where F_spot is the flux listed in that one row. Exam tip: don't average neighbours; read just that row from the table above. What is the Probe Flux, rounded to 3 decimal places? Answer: 1.696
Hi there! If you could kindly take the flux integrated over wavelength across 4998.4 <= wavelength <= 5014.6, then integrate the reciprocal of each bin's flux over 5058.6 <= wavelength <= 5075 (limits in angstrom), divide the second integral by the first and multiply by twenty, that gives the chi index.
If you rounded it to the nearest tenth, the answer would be 6.7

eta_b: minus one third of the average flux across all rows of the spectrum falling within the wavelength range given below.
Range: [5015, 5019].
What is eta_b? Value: -0.627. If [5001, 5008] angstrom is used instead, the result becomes -0.559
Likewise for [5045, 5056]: -0.617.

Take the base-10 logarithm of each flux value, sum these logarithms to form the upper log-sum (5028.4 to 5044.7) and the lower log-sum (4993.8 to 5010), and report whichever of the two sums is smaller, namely 1.59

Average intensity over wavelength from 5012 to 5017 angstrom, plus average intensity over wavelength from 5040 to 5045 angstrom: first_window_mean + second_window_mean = 3.63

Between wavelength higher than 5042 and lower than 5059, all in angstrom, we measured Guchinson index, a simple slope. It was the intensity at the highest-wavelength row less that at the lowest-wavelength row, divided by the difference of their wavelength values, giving 0.001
